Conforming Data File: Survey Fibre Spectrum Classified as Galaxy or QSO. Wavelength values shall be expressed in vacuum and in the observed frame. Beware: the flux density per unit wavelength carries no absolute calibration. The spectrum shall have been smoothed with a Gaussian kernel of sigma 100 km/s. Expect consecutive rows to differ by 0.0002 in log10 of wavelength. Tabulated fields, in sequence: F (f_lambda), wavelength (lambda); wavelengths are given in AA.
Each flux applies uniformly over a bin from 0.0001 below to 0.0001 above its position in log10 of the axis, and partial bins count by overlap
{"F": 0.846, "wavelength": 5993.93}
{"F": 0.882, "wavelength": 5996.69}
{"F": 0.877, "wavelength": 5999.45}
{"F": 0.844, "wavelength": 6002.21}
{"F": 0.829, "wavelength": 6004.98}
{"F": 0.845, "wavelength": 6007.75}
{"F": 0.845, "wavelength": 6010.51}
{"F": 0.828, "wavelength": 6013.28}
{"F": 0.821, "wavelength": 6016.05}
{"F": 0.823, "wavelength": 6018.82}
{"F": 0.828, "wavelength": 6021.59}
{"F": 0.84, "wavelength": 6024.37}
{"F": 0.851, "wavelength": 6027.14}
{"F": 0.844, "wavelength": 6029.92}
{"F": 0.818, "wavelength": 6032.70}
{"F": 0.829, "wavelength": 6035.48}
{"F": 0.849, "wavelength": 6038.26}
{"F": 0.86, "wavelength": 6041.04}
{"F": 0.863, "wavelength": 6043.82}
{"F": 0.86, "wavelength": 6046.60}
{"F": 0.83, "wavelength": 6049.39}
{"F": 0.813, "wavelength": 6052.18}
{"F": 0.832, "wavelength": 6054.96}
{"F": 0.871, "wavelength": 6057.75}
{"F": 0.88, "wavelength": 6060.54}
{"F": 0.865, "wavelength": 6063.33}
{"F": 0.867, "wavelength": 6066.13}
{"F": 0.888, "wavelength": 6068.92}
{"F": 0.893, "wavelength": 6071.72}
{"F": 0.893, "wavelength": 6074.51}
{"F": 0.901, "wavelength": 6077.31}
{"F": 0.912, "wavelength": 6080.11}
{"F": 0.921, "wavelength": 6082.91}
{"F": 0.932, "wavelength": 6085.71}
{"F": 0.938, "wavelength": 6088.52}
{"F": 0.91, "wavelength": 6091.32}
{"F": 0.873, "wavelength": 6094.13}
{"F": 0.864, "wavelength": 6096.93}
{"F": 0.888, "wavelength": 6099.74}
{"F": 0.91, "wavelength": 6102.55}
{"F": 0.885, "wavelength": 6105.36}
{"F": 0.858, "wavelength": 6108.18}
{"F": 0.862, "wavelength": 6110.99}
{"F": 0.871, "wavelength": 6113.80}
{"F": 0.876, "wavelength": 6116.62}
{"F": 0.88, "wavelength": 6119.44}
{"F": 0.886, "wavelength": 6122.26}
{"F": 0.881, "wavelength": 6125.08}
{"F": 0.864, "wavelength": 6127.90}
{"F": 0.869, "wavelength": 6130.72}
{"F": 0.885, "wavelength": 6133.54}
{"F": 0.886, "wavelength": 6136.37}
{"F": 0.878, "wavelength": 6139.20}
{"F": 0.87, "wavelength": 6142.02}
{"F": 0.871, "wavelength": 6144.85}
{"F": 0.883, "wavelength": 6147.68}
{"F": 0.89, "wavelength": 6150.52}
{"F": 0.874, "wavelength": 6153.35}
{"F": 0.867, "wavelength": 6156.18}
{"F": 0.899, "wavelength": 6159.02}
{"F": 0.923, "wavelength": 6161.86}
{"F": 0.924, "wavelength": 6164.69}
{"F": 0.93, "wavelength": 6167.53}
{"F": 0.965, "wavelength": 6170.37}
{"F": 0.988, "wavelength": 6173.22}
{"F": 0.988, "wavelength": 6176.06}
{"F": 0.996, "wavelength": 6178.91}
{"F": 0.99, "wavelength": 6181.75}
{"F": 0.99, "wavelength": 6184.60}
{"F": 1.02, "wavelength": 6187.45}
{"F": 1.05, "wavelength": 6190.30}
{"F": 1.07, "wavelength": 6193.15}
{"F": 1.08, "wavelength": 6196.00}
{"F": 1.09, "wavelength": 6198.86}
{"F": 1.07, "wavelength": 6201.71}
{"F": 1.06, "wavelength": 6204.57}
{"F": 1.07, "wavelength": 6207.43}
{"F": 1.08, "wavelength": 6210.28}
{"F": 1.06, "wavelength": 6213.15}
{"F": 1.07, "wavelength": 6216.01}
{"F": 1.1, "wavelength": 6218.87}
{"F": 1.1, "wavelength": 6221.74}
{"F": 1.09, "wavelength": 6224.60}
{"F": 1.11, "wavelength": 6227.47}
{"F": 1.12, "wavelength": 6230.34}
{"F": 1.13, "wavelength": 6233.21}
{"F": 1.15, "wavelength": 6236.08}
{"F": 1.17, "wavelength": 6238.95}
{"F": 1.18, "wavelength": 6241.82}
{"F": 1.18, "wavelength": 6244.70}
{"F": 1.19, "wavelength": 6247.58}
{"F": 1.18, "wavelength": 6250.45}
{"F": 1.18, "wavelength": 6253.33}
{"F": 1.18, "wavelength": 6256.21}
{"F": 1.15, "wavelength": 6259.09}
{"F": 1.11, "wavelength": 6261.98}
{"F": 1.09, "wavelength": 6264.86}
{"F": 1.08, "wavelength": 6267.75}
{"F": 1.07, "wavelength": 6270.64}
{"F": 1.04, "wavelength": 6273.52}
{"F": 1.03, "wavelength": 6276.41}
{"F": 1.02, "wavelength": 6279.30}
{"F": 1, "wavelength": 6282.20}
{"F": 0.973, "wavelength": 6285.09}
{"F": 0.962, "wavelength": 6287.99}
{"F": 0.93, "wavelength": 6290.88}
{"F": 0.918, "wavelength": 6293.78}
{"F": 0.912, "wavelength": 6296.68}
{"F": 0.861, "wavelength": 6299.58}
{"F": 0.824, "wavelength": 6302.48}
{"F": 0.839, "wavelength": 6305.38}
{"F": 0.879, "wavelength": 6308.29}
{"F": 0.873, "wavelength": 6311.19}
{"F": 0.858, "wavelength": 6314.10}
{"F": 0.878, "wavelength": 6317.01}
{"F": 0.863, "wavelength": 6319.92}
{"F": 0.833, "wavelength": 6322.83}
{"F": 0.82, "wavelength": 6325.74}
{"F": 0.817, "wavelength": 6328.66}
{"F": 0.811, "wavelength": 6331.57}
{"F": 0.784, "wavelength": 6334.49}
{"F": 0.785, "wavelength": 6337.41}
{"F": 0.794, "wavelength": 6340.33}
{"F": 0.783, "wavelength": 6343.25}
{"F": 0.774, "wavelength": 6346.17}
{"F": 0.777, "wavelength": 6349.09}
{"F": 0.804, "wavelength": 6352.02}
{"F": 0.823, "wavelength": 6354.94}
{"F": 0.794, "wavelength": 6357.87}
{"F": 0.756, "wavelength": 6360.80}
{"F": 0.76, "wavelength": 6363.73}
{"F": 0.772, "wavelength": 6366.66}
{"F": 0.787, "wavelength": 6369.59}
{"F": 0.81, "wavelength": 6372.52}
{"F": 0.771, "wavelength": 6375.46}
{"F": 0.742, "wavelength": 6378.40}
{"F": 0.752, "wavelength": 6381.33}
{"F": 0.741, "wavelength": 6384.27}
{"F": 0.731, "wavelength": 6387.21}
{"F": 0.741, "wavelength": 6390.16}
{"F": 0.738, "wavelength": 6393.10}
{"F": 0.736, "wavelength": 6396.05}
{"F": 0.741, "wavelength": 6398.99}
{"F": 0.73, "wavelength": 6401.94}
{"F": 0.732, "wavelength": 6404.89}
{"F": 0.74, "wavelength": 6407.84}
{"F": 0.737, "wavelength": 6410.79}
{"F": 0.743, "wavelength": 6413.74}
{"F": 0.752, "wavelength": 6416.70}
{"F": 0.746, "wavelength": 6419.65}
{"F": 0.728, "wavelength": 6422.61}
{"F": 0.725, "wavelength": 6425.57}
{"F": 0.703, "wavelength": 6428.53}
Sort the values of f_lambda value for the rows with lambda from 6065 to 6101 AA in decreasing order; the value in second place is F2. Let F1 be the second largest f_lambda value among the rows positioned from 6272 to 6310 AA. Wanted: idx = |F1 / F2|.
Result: 1.11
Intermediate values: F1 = 1.03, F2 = 0.932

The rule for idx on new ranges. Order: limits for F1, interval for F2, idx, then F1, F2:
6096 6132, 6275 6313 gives 0.87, 0.888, 1.02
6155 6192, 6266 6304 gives 0.95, 1.02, 1.07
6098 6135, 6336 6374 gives 1.10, 0.888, 0.81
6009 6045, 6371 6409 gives 1.12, 0.86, 0.771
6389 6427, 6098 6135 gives 0.84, 0.746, 0.888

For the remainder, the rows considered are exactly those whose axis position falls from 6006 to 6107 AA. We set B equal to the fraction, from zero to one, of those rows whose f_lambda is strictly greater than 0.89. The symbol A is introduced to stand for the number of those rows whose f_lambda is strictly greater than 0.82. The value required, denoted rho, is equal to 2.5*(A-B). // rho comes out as 84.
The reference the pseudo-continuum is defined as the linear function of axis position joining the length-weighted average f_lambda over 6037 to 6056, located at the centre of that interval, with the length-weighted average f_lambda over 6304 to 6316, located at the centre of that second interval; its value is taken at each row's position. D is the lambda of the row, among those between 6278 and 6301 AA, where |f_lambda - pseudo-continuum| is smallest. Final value 6299.58 AA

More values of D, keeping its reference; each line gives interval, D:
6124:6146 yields 6127.90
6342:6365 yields 6354.94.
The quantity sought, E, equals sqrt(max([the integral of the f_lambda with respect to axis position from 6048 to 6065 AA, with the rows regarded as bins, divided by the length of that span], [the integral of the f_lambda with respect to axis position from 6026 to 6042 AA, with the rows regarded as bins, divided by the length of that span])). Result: 0.92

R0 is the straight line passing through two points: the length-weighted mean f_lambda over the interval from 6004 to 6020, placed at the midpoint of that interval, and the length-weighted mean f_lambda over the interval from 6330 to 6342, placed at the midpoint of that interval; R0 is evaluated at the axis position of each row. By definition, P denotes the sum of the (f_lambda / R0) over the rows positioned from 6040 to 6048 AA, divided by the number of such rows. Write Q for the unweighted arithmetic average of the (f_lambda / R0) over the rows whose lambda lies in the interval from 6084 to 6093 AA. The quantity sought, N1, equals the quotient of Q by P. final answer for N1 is 1.08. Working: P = 1.04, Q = 1.13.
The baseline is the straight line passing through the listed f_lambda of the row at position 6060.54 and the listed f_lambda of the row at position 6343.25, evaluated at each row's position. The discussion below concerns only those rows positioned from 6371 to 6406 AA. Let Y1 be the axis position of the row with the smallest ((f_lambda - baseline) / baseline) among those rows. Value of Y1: 6387.21 AA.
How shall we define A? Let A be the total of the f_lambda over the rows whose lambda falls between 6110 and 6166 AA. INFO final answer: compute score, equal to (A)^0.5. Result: 4.20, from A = 18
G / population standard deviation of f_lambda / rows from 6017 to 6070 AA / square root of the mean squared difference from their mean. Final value 0.021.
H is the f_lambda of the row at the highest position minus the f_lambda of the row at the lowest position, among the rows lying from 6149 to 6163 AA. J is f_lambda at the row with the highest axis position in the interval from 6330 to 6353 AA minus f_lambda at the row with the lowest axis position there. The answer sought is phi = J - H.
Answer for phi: -0.04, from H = 0.033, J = -0.007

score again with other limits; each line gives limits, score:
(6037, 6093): 4.19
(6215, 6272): 4.76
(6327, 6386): 3.95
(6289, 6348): 4.10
